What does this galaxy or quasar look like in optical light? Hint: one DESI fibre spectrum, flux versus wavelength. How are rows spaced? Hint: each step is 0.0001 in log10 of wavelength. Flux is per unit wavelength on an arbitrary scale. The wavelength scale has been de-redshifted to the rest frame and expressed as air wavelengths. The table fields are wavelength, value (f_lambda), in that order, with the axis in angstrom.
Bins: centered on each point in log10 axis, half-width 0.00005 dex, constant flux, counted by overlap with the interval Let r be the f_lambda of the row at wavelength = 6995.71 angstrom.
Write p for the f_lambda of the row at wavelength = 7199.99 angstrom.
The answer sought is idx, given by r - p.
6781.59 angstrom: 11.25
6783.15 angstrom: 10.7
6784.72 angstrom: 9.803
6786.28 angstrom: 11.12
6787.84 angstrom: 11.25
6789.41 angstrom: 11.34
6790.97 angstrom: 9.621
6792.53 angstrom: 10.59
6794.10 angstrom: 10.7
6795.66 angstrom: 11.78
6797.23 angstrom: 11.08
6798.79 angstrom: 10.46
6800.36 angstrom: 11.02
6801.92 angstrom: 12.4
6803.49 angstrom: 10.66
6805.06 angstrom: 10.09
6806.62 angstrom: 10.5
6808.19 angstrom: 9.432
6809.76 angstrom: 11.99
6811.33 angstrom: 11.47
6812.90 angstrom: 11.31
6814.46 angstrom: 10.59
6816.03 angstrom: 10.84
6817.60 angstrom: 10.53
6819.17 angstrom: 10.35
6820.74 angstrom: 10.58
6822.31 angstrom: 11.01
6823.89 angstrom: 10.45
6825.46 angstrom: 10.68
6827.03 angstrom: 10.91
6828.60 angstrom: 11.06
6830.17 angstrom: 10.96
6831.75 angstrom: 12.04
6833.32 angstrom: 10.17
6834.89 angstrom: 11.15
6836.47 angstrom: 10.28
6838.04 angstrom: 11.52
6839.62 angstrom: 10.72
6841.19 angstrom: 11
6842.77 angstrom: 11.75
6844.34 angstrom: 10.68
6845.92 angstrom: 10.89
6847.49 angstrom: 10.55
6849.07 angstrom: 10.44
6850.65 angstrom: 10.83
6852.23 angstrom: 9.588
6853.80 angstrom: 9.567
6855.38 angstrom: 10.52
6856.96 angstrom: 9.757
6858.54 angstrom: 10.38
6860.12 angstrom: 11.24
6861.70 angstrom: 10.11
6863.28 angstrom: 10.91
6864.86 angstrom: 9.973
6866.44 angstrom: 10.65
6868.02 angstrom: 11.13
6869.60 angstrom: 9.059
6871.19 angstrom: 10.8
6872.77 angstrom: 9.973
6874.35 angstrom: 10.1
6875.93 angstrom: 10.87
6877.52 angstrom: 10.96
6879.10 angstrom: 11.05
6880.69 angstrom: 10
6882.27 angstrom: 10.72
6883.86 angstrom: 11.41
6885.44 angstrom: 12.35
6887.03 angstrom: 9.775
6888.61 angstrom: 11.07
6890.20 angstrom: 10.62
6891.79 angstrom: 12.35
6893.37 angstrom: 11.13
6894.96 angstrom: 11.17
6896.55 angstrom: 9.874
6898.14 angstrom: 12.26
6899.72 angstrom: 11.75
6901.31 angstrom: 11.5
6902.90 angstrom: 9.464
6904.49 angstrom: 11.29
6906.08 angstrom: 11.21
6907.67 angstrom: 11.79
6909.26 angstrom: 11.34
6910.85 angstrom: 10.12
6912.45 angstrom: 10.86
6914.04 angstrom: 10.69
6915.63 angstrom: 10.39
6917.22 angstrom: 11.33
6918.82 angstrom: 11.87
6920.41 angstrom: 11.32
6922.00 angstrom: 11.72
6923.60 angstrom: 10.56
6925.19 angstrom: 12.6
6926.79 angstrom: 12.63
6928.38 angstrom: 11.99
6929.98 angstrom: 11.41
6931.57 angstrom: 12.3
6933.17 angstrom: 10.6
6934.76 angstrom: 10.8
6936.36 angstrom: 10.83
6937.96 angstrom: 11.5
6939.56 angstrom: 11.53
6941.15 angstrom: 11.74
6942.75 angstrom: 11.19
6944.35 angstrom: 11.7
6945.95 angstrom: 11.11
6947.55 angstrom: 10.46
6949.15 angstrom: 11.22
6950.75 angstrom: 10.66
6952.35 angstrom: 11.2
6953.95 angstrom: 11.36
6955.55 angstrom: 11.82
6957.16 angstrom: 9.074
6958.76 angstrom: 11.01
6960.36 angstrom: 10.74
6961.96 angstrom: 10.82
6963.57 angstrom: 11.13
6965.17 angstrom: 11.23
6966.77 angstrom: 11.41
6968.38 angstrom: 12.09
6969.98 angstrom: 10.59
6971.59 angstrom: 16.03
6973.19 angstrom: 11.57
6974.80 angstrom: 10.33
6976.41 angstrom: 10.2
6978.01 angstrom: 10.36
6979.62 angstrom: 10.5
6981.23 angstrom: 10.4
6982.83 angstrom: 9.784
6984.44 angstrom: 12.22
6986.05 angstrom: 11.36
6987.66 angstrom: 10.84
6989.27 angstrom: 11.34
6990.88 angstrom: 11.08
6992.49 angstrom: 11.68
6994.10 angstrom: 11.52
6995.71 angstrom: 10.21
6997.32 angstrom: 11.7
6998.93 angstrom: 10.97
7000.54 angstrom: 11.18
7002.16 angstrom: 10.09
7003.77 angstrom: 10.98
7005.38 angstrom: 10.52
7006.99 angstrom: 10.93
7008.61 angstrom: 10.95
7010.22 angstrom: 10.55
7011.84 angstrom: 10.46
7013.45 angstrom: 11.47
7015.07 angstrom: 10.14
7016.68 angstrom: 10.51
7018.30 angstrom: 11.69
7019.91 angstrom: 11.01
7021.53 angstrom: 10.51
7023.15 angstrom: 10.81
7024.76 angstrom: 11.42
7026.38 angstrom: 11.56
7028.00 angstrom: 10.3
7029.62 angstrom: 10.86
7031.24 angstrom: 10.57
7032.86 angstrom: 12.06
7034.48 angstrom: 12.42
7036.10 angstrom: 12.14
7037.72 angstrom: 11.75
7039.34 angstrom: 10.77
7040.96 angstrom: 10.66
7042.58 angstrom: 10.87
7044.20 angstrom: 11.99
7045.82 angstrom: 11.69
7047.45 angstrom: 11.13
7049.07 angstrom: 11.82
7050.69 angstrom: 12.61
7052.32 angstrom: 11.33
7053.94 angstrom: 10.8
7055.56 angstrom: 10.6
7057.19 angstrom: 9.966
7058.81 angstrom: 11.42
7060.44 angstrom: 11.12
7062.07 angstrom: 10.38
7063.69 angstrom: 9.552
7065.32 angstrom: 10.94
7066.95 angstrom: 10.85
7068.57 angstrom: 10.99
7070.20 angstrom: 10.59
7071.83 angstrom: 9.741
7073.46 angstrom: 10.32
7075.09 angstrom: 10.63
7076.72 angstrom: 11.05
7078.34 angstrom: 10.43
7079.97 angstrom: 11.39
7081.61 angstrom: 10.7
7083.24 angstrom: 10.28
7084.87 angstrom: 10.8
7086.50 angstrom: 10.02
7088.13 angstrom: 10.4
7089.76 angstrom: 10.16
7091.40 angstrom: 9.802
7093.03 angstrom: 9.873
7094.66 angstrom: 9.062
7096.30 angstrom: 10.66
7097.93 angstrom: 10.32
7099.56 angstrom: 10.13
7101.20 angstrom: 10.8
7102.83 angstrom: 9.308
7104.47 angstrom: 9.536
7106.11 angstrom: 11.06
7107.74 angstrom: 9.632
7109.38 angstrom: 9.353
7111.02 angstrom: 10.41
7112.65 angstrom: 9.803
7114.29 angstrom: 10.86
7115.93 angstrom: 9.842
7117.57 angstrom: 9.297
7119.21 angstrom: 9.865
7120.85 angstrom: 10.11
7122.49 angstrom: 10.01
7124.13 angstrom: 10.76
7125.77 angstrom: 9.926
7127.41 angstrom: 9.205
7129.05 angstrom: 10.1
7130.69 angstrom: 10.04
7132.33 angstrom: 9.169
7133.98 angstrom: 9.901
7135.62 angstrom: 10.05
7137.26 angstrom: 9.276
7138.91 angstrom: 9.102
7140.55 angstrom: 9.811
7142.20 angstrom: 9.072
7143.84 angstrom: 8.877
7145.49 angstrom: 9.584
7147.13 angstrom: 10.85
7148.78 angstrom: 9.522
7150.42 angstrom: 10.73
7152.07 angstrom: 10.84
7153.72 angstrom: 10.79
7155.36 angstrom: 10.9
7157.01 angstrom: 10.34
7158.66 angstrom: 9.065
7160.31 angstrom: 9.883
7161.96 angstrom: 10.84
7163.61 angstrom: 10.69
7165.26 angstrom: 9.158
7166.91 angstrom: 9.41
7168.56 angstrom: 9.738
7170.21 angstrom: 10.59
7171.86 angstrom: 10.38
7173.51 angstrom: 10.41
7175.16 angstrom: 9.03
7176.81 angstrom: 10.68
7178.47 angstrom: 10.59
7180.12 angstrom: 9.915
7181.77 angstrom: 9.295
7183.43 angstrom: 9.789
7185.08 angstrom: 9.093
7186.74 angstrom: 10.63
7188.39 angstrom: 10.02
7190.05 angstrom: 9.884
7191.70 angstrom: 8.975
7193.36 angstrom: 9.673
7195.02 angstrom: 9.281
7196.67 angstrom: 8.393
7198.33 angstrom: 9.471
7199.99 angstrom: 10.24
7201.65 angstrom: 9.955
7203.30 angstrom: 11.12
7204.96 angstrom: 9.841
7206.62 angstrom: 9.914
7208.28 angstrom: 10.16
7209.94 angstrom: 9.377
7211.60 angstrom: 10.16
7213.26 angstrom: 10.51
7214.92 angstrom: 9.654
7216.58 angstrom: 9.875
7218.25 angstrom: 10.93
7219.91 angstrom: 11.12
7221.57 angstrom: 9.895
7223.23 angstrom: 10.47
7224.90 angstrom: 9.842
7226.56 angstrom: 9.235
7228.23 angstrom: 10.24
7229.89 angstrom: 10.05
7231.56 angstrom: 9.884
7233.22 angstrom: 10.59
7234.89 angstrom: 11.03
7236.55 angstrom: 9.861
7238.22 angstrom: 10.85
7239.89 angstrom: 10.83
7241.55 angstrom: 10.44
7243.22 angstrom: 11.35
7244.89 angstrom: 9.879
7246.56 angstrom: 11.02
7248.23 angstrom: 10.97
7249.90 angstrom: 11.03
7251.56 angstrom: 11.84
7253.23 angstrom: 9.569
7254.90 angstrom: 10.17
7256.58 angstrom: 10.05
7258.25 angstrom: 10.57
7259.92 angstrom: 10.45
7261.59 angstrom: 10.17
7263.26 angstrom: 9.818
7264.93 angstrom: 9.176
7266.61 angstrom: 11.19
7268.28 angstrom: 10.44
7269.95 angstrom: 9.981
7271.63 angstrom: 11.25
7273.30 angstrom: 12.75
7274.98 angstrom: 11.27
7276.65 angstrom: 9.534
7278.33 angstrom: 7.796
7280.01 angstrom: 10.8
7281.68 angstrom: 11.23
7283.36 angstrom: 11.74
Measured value 0.0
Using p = 10.24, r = 10.21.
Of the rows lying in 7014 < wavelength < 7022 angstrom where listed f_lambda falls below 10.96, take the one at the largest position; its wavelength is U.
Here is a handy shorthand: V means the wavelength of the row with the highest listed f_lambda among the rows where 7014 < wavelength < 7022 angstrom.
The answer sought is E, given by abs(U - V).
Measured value 3.2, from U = 7021.53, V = 7018.30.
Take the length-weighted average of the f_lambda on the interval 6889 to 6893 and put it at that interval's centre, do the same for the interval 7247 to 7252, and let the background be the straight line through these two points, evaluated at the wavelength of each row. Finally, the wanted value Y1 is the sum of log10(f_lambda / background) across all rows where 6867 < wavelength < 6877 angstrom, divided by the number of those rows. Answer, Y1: -0.04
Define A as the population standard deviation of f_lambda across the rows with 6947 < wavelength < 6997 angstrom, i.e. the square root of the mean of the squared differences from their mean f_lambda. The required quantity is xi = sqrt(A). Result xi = 1.06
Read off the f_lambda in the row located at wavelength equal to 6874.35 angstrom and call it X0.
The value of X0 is 10.1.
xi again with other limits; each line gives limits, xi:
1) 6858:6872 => 0.80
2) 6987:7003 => 0.73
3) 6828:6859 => 0.80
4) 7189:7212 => 0.79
